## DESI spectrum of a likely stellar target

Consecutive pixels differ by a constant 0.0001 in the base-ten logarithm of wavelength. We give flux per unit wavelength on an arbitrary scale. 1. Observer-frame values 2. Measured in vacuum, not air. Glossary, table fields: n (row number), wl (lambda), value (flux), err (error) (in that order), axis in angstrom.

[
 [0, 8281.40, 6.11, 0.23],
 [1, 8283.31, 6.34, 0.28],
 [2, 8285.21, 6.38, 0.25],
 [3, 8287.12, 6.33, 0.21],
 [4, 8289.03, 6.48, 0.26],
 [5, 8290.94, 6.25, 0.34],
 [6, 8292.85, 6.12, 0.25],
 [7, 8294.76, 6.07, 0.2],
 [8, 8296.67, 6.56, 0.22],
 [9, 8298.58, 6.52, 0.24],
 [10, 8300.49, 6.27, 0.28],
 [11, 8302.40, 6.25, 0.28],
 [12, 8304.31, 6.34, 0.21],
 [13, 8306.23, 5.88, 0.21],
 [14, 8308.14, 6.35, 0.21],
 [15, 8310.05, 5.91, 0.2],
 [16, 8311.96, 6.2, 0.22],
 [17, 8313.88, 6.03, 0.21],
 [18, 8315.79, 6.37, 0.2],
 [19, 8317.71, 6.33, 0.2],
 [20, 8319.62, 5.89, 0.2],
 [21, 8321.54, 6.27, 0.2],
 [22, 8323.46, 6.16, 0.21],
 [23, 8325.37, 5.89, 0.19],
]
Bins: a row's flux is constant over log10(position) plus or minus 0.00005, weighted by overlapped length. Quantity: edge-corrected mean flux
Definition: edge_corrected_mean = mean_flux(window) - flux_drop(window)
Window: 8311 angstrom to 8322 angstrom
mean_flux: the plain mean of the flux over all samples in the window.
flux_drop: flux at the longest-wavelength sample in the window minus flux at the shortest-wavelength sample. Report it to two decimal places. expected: 6.11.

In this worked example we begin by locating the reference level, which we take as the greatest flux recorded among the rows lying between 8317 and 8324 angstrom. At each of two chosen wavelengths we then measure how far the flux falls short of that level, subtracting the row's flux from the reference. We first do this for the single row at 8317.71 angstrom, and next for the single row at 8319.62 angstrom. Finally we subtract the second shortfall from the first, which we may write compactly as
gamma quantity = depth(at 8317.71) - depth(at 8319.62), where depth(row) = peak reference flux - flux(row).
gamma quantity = -0.44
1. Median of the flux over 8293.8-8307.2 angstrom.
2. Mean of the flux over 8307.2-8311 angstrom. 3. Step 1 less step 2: 0.14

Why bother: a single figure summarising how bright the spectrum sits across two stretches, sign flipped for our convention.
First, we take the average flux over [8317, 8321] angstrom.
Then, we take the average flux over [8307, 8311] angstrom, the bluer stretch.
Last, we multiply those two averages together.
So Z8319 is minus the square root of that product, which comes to -6.12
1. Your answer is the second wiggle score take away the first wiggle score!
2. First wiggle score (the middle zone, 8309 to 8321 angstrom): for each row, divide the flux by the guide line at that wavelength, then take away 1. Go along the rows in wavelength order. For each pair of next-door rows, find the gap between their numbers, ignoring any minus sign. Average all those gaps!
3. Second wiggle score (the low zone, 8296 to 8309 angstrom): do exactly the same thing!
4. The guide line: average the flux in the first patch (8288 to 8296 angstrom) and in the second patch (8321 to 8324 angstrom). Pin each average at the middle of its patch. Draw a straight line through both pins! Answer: -0.0056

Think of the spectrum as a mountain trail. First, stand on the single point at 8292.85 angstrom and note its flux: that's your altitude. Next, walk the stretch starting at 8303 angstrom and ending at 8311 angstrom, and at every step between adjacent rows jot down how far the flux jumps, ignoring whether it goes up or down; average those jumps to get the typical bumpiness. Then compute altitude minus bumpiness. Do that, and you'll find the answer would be 5.7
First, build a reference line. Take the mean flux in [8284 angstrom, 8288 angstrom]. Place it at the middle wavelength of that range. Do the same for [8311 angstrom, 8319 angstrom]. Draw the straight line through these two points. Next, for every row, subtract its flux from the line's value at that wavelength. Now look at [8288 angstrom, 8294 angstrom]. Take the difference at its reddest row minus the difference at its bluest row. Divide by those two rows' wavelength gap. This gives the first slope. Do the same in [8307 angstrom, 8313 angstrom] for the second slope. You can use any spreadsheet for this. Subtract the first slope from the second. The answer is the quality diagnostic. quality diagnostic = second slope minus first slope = -0.05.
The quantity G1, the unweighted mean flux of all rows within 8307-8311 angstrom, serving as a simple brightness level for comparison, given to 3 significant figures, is 6.13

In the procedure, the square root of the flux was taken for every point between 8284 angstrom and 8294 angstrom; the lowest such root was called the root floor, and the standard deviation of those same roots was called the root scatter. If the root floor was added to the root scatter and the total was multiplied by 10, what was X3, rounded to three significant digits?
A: 25.0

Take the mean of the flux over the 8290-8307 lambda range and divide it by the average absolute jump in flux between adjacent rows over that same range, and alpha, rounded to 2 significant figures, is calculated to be 33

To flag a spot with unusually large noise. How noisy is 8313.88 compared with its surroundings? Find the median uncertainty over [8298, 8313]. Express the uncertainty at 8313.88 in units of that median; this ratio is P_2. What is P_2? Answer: 0.98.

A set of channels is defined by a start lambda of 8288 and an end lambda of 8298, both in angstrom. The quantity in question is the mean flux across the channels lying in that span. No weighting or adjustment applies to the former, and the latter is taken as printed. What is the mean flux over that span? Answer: 6.30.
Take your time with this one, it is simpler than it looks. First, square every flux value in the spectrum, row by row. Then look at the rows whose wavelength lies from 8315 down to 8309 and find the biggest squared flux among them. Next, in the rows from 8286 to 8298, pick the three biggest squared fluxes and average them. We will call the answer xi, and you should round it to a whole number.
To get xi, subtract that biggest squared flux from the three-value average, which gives 3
